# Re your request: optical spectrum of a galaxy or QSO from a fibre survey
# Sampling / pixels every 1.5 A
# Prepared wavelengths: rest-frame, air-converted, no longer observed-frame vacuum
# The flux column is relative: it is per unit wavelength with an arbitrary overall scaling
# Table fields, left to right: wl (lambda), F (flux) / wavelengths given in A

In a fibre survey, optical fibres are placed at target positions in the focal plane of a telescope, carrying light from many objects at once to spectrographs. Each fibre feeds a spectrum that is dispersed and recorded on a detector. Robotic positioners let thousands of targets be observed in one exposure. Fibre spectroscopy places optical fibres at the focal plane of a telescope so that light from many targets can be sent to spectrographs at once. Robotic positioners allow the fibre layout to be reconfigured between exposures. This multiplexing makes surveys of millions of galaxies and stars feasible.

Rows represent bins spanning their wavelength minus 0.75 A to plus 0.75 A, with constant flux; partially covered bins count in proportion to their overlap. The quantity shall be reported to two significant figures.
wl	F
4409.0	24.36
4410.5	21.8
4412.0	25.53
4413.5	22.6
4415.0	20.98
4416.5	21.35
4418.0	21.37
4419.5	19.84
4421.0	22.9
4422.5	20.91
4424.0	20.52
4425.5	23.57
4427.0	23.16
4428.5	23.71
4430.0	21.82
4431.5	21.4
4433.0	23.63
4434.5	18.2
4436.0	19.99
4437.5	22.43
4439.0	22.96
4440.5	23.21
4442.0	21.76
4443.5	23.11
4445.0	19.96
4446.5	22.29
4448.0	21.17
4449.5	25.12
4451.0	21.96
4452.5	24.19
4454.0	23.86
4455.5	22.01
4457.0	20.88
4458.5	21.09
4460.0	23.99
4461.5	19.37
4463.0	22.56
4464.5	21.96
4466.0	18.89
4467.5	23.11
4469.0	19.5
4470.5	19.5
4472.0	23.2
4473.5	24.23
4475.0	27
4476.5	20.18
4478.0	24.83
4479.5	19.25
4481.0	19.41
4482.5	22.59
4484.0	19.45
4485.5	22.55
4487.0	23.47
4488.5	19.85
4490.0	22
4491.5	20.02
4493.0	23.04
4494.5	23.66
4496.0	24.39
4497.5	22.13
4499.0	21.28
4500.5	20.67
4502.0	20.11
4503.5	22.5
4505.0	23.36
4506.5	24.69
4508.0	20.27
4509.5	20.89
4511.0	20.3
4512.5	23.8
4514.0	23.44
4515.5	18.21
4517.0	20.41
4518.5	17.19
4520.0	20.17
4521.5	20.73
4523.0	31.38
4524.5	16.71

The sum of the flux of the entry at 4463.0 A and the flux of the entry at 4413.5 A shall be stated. 45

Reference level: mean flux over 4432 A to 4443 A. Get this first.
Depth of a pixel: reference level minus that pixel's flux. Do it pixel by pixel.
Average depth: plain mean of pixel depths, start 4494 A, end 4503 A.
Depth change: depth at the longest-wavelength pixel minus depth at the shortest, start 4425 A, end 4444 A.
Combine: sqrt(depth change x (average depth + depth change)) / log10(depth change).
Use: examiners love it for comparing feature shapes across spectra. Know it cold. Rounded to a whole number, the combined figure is -1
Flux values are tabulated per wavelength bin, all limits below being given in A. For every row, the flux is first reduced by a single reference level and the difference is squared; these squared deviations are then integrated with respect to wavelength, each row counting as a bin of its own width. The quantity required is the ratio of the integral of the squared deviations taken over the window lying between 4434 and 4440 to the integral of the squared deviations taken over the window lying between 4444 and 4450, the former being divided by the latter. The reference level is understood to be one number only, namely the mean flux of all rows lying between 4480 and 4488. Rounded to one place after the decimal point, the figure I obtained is 1.0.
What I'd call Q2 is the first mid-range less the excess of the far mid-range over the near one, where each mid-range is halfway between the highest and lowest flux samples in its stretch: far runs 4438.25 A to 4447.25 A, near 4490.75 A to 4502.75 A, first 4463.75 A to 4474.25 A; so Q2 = 22.2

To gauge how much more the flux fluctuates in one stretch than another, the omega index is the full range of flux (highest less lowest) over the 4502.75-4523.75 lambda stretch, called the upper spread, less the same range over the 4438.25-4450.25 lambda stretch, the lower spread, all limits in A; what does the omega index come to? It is 9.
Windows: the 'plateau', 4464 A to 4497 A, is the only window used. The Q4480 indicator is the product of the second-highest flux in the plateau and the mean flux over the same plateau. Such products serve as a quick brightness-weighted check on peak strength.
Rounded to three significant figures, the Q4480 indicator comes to 544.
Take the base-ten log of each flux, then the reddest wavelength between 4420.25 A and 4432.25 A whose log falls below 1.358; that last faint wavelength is 4431.5 A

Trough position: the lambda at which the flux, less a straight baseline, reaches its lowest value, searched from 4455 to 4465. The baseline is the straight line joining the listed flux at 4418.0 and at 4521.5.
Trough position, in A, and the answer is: 4461.5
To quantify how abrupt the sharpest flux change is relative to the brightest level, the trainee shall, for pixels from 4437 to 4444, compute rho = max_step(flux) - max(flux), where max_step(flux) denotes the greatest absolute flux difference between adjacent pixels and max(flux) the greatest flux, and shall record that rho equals -21.8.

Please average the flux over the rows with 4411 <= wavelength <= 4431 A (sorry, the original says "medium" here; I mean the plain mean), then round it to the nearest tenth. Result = 22.2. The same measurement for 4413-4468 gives 21.9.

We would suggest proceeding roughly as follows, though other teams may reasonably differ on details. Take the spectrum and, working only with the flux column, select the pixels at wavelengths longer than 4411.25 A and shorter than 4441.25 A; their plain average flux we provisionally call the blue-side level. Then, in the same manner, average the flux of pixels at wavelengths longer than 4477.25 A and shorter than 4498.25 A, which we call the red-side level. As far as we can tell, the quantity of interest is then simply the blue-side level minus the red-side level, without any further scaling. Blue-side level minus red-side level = 0.1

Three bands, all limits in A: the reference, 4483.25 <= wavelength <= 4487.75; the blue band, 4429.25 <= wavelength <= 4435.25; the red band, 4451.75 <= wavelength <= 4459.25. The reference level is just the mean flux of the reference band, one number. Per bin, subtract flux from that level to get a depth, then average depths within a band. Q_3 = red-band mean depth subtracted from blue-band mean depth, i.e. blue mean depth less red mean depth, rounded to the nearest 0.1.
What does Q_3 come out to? 1.1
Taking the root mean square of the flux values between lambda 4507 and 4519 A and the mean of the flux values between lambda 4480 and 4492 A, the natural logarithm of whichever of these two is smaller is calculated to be 3.03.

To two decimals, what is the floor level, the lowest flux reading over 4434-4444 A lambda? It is 18.20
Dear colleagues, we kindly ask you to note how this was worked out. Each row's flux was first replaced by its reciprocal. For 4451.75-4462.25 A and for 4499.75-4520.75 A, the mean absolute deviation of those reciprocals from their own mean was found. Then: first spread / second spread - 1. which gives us -0.2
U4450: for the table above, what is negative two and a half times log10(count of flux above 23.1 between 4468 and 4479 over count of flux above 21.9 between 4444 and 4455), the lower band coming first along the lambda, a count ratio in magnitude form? 0.24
